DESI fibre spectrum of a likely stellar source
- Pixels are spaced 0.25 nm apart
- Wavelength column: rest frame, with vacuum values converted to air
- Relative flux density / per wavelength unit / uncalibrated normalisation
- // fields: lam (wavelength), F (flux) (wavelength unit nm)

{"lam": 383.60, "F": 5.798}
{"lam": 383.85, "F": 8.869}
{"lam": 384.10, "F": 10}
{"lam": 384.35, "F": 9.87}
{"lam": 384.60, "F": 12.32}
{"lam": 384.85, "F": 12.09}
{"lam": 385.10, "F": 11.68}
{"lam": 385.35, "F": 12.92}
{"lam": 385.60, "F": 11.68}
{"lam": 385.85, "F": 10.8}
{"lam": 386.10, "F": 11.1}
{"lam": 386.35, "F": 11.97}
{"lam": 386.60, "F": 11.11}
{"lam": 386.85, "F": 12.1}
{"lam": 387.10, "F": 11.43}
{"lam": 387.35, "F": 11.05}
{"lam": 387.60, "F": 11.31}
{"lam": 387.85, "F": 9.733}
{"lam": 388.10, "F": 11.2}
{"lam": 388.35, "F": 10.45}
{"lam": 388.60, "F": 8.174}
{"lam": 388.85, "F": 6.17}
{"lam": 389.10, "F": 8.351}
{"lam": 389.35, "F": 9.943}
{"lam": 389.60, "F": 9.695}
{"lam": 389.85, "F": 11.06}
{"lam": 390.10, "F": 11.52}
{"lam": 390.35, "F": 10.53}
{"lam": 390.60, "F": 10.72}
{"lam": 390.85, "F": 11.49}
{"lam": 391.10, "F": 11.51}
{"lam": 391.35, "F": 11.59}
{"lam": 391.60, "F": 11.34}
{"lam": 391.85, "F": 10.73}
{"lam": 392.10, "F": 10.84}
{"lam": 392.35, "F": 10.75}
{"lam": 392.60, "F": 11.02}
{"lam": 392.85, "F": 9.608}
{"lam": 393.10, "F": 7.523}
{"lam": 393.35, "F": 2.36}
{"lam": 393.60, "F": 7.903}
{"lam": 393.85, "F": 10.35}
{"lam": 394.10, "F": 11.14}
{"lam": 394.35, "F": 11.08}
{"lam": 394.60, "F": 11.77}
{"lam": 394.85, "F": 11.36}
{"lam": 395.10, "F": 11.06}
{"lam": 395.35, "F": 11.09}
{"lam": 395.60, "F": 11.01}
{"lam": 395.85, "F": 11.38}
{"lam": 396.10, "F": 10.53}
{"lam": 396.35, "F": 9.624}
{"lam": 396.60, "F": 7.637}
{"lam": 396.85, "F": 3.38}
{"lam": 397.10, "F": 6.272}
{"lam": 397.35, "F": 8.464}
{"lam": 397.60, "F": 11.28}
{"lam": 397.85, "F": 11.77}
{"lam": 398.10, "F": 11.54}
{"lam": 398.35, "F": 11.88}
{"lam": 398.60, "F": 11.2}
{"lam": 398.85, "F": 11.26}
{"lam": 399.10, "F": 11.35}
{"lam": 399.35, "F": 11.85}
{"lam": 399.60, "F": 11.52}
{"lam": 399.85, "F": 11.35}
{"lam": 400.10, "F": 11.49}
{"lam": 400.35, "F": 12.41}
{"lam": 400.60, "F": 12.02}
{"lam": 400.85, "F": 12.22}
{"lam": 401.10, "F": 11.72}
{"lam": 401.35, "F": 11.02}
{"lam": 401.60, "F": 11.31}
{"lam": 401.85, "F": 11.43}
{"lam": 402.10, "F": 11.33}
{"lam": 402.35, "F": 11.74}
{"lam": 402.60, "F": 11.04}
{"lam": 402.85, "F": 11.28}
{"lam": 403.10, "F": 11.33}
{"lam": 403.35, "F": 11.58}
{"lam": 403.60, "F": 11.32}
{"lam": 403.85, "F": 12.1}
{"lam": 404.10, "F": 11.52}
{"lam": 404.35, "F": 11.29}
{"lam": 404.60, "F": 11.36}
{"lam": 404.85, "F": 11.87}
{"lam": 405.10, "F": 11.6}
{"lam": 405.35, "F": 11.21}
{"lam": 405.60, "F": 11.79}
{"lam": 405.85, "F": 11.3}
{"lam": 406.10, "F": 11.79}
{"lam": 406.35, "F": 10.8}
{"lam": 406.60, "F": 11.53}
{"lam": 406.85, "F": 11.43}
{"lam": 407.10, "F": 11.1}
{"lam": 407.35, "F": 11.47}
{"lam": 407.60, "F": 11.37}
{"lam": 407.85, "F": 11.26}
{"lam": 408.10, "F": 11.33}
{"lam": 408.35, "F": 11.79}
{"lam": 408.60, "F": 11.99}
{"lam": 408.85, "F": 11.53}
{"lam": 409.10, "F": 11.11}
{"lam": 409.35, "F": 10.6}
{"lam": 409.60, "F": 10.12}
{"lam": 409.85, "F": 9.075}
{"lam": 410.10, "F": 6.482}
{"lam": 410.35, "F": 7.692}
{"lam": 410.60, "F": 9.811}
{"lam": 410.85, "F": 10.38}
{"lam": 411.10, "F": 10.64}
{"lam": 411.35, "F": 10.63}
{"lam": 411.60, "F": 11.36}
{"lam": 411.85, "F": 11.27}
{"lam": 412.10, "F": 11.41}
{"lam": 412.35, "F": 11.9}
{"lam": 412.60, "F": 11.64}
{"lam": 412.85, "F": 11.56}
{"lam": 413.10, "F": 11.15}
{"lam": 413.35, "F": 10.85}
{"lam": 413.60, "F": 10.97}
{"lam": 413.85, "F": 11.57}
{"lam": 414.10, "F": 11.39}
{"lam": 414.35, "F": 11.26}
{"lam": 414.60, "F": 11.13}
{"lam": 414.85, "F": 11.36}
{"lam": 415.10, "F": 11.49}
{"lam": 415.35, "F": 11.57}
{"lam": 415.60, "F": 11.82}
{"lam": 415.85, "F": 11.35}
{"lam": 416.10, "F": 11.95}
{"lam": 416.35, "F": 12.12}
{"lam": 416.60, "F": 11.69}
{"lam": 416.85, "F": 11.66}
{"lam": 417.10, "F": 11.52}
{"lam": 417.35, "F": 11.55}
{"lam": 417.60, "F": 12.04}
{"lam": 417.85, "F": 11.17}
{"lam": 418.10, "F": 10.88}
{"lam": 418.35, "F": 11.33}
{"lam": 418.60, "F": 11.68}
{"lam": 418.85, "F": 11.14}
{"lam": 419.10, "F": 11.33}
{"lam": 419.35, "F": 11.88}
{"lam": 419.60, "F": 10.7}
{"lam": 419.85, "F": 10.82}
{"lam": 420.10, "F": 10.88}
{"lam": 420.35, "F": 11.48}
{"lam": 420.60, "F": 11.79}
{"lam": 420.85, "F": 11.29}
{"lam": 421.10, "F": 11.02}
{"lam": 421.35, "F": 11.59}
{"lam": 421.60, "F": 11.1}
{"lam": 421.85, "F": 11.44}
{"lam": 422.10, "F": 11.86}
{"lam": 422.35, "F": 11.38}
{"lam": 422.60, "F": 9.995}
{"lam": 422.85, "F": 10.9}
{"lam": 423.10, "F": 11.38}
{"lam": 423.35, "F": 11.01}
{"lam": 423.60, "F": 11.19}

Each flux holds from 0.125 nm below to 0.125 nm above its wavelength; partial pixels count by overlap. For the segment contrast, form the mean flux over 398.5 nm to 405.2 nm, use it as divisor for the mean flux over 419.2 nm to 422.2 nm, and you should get 0.98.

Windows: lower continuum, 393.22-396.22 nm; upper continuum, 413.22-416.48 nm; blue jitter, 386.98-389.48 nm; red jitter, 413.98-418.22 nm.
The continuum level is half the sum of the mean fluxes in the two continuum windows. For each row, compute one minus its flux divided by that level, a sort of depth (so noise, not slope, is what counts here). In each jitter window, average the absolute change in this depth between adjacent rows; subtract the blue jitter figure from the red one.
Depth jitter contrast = -0.10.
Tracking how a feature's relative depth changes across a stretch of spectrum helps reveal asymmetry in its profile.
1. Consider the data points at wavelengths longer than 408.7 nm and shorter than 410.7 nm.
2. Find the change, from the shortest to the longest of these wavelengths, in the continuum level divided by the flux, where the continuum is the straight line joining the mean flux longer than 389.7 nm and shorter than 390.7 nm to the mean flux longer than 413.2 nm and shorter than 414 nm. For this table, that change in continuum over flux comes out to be 0.17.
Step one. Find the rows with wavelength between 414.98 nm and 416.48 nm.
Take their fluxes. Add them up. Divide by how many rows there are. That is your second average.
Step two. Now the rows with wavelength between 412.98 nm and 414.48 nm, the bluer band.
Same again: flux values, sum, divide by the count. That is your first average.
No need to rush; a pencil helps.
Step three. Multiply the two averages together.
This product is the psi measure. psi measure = 131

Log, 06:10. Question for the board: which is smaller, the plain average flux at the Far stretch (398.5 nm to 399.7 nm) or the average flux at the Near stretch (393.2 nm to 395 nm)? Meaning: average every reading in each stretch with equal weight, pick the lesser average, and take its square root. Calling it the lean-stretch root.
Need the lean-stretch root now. 3.07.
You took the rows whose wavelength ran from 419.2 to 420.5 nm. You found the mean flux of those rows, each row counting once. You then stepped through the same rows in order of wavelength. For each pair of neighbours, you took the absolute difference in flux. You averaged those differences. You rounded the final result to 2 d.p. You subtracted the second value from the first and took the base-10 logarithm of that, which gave 1.03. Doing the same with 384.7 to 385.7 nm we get 1.05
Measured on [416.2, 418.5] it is 1.05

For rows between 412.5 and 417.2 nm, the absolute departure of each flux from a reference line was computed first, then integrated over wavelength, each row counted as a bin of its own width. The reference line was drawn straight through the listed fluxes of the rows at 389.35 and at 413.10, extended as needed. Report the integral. 1.4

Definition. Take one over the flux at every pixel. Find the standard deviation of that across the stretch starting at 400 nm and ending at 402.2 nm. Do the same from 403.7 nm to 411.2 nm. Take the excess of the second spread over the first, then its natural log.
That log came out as -4.5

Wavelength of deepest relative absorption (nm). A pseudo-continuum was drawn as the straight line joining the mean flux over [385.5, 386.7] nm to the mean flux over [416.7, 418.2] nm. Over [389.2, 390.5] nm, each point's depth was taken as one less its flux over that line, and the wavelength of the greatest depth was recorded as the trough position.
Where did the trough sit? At 389.60 nm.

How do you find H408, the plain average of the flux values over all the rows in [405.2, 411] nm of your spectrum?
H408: 10.7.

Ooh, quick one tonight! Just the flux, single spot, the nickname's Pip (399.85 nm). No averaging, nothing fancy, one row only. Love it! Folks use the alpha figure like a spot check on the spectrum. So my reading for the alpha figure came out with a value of 11.35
